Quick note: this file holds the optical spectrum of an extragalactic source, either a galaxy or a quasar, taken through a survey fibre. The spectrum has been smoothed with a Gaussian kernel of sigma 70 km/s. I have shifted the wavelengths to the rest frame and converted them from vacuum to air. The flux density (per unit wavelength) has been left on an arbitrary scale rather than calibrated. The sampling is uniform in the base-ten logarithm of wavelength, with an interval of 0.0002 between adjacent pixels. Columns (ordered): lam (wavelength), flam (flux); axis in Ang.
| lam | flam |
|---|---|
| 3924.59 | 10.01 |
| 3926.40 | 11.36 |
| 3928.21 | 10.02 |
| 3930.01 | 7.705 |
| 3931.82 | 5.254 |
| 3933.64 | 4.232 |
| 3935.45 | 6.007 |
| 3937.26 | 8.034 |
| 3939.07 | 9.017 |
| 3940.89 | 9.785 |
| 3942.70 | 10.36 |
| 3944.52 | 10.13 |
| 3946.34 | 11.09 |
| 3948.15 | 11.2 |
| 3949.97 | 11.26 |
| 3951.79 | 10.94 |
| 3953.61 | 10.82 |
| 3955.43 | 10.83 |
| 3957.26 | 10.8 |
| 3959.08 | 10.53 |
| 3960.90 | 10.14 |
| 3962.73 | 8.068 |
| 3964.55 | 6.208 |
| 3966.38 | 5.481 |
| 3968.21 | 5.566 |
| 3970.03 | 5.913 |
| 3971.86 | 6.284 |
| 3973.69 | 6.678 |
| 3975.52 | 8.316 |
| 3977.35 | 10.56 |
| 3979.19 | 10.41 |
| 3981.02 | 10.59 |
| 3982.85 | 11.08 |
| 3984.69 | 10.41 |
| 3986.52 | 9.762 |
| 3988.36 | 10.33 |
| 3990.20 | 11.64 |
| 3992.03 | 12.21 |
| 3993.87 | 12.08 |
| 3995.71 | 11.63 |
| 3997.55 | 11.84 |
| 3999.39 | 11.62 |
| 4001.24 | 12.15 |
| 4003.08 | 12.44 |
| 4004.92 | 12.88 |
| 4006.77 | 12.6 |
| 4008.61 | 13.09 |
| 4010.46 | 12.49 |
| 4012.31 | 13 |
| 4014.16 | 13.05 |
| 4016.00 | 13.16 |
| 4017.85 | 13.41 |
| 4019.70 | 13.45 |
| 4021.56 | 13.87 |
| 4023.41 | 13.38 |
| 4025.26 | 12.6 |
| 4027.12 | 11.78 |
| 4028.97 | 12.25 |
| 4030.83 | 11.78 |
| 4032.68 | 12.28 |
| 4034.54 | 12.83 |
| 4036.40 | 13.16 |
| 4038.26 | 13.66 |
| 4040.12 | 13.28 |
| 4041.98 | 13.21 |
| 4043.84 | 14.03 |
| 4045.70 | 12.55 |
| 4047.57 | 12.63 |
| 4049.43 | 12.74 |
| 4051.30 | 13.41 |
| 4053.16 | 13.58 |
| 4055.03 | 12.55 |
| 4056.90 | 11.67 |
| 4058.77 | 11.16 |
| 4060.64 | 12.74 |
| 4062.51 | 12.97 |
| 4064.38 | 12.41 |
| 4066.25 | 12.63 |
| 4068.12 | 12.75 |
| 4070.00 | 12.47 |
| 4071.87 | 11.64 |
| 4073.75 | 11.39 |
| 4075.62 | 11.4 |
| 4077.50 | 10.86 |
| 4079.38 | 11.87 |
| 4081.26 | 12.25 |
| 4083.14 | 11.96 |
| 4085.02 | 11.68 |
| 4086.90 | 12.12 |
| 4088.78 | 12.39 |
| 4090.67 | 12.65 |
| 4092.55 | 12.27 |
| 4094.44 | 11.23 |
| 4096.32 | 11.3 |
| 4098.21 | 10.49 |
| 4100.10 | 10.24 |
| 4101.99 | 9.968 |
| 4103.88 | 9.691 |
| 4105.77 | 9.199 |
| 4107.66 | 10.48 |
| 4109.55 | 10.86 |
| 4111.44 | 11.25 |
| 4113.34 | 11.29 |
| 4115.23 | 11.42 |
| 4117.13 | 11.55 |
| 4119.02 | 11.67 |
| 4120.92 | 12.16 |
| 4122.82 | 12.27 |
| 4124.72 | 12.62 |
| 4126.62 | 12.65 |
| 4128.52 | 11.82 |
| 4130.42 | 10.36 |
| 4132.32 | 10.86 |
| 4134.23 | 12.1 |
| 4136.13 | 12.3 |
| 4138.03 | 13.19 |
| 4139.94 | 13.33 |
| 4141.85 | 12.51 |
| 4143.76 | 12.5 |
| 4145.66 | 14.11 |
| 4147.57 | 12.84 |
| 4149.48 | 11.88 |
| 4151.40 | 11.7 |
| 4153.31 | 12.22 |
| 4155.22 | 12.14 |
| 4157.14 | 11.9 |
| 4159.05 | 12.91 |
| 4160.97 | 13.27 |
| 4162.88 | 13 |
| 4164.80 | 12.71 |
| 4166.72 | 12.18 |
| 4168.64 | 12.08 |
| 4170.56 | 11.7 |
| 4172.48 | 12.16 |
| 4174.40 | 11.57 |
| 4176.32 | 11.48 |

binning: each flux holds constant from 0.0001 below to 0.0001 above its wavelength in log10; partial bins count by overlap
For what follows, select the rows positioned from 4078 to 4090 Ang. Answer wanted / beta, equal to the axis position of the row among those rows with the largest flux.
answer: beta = 4088.78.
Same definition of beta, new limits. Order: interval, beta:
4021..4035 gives 4021.56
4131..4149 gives 4145.66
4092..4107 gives 4092.55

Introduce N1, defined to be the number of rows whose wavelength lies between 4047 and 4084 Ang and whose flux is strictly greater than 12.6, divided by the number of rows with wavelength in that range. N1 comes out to 0.4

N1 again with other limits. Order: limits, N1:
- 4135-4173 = 0.4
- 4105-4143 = 0.2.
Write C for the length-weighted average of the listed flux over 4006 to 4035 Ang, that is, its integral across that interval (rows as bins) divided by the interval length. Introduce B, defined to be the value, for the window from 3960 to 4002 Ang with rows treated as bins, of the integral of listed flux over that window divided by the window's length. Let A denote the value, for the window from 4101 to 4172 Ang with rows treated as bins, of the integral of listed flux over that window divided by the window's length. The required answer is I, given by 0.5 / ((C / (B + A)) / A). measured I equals 10.0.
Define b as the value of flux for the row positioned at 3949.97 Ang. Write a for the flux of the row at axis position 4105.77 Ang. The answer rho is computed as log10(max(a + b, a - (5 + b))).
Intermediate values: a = 9.199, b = 11.26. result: 1.31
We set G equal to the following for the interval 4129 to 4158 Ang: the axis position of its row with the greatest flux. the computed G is 4145.66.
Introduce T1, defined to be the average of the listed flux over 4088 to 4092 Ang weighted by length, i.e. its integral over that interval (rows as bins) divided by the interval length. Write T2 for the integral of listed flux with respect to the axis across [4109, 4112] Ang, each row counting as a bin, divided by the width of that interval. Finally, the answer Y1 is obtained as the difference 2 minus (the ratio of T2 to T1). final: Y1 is 1.11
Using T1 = 12.5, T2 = 11.1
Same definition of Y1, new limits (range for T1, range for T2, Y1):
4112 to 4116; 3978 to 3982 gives 1.07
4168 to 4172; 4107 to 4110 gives 1.10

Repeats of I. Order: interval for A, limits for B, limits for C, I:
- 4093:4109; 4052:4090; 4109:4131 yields 10.0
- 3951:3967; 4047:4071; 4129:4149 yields 8.3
